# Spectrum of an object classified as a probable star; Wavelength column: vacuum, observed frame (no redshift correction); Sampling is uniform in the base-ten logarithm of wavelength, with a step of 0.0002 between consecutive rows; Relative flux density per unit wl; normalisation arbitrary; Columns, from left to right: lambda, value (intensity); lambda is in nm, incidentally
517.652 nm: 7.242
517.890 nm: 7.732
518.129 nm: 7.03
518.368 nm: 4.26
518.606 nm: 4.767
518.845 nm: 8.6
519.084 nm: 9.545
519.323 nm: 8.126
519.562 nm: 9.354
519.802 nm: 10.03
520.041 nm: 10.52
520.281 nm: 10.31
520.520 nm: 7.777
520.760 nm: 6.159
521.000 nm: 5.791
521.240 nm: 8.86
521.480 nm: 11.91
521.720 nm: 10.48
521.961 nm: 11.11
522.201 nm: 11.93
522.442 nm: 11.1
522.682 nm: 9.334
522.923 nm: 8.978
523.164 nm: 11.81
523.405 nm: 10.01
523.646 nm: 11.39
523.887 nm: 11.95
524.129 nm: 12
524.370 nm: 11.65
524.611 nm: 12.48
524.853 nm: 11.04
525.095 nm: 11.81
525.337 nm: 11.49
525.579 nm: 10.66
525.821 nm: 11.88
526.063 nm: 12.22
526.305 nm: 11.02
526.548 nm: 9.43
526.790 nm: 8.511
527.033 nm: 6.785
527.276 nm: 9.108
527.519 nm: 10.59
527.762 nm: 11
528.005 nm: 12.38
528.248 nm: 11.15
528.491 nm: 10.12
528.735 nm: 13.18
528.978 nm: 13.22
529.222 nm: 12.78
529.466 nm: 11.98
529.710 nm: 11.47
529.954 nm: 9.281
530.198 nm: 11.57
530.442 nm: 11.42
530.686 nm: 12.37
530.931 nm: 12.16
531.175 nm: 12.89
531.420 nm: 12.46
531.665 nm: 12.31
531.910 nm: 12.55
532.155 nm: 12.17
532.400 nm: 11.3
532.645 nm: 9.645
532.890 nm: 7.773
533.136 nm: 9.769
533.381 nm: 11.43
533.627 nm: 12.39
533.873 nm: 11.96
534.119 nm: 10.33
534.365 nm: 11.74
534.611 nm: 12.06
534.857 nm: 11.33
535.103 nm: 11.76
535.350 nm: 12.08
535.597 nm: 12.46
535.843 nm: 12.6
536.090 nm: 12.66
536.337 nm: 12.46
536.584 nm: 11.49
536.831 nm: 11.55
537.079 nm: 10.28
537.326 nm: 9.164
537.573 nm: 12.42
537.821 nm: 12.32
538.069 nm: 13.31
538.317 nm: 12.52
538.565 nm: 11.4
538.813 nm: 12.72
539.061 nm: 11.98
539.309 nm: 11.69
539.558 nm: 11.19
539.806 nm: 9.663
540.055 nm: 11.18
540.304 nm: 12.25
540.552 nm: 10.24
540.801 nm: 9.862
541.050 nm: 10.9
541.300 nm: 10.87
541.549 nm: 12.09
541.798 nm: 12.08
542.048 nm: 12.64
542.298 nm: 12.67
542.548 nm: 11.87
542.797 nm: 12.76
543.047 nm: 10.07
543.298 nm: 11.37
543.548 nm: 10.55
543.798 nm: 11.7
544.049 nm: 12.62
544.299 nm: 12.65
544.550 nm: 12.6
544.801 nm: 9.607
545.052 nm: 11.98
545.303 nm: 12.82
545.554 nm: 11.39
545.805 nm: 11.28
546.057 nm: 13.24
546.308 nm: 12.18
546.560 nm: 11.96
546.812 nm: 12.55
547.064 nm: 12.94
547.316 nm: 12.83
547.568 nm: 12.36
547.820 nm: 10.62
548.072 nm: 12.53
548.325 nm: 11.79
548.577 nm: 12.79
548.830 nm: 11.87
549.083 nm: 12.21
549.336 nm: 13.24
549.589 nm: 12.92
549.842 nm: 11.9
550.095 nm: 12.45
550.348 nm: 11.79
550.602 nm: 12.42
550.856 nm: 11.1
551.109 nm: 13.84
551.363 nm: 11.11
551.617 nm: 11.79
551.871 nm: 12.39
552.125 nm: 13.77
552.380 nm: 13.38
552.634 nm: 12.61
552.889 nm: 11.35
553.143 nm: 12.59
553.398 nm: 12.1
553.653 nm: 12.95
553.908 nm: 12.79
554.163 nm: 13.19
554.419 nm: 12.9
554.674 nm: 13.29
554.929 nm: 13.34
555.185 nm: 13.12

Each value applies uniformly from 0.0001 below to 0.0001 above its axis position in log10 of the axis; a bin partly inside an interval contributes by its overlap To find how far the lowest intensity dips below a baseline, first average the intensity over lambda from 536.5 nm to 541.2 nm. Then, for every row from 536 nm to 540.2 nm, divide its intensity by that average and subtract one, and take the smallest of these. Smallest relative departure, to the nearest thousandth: -0.194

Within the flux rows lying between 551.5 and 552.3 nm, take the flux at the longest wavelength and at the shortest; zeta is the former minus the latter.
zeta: 2.0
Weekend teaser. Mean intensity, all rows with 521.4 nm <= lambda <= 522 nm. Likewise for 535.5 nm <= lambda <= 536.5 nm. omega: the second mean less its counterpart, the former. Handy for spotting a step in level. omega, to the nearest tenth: 1.4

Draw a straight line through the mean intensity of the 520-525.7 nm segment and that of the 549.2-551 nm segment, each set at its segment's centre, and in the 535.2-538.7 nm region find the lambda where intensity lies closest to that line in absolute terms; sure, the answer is 538.565 nm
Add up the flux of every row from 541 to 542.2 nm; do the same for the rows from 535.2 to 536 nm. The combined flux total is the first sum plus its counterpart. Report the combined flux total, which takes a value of 96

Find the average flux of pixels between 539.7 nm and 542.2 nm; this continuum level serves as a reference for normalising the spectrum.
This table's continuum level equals 11.2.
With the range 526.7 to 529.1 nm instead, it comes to 10.6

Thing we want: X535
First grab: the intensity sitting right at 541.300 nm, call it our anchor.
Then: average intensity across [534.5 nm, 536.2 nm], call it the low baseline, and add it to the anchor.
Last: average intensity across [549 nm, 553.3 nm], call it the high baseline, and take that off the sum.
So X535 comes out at 10.6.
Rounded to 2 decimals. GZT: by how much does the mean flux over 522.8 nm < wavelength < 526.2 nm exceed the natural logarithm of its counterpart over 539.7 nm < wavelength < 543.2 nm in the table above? 8.95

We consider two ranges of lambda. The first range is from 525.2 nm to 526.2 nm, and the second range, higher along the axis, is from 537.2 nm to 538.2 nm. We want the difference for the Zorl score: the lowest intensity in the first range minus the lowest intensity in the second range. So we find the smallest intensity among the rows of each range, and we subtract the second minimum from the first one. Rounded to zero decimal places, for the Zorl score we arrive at 1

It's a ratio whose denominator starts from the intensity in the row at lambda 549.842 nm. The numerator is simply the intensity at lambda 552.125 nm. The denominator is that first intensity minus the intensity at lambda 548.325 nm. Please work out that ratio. 125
